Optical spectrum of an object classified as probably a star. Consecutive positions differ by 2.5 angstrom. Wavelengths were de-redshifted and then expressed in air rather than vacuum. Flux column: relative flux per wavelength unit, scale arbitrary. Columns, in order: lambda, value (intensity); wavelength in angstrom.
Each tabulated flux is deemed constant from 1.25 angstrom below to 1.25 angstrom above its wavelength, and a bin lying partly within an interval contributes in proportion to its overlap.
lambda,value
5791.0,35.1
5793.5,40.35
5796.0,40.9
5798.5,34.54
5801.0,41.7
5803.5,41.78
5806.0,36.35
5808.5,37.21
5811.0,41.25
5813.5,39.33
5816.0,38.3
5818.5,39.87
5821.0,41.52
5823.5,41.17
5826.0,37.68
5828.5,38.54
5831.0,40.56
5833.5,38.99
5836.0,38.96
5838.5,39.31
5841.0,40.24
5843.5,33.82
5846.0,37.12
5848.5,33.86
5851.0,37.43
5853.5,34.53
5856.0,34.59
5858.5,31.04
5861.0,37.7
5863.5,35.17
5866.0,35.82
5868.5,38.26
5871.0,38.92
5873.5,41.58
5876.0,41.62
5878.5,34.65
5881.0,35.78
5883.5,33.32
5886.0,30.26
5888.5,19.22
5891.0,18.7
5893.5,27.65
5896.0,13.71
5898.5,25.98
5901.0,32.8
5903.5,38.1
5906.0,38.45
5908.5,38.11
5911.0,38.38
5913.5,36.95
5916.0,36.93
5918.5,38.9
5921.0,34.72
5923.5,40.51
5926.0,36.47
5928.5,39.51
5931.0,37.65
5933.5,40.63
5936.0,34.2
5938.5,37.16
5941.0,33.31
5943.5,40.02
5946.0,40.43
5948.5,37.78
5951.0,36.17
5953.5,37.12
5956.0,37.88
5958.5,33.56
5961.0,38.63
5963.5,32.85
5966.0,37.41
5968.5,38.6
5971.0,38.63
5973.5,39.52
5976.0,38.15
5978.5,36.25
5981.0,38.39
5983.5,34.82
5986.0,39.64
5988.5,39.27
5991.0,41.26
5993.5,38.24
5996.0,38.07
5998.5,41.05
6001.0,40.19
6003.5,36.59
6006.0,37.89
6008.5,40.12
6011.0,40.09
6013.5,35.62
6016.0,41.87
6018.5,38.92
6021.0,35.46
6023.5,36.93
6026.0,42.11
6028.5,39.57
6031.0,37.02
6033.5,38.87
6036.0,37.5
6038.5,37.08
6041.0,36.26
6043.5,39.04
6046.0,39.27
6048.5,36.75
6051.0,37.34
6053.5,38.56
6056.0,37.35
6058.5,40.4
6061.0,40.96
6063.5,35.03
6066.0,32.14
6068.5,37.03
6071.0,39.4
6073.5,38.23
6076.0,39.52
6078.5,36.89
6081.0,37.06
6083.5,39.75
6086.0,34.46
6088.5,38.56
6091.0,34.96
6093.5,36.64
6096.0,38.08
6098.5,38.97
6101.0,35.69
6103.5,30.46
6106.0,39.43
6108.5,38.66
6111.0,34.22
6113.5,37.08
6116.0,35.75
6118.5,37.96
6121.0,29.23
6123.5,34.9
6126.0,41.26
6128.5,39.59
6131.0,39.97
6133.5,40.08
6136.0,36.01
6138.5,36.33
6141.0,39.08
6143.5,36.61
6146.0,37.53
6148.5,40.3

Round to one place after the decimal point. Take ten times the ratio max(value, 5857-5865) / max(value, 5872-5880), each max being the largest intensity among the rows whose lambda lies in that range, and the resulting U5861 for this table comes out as 9.1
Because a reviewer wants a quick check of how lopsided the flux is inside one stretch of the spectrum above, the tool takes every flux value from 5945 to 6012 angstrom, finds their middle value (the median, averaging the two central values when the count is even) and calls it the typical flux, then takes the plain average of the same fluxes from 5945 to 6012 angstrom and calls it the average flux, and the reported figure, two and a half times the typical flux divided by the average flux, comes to 2.51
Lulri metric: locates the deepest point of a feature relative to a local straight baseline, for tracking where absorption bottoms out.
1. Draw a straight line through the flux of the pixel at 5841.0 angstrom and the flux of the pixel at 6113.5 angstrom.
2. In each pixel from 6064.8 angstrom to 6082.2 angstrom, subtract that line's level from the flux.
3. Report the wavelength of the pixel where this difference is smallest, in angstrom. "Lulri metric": 6066.0 angstrom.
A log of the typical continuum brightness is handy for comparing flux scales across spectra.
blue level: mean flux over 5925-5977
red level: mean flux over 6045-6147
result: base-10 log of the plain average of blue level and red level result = 1.57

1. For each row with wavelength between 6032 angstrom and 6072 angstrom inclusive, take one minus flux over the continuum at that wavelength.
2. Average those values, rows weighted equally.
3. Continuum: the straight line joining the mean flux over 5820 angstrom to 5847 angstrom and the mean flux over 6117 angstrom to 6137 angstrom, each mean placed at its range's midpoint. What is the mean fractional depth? 0.002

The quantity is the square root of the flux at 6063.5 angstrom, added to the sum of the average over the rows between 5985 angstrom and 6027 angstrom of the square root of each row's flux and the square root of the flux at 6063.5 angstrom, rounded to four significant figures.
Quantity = 18.08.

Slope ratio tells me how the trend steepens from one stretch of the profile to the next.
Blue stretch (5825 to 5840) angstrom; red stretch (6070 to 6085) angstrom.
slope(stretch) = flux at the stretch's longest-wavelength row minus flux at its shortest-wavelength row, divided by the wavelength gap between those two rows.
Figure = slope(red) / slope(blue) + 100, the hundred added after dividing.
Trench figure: 100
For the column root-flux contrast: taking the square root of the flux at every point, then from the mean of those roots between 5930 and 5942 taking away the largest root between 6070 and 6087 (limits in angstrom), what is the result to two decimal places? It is -0.26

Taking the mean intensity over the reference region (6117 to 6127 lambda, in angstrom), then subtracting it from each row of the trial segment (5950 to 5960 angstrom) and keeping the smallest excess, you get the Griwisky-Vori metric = -2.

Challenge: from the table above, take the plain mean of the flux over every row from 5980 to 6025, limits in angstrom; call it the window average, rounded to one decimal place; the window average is 38.6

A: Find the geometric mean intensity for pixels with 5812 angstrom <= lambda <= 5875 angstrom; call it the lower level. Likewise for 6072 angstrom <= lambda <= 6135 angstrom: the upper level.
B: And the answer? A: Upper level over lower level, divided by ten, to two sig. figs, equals 0.098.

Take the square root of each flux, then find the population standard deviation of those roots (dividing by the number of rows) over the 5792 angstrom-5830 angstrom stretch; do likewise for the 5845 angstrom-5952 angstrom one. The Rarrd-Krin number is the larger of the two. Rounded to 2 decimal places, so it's 0.56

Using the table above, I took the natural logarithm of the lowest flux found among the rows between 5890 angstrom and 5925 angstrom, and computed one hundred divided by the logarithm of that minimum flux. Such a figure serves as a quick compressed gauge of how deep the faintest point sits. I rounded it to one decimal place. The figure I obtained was 38.2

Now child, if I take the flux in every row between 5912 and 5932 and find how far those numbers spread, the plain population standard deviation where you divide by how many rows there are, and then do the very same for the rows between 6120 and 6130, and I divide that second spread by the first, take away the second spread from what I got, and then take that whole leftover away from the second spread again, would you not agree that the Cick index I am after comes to 6.7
